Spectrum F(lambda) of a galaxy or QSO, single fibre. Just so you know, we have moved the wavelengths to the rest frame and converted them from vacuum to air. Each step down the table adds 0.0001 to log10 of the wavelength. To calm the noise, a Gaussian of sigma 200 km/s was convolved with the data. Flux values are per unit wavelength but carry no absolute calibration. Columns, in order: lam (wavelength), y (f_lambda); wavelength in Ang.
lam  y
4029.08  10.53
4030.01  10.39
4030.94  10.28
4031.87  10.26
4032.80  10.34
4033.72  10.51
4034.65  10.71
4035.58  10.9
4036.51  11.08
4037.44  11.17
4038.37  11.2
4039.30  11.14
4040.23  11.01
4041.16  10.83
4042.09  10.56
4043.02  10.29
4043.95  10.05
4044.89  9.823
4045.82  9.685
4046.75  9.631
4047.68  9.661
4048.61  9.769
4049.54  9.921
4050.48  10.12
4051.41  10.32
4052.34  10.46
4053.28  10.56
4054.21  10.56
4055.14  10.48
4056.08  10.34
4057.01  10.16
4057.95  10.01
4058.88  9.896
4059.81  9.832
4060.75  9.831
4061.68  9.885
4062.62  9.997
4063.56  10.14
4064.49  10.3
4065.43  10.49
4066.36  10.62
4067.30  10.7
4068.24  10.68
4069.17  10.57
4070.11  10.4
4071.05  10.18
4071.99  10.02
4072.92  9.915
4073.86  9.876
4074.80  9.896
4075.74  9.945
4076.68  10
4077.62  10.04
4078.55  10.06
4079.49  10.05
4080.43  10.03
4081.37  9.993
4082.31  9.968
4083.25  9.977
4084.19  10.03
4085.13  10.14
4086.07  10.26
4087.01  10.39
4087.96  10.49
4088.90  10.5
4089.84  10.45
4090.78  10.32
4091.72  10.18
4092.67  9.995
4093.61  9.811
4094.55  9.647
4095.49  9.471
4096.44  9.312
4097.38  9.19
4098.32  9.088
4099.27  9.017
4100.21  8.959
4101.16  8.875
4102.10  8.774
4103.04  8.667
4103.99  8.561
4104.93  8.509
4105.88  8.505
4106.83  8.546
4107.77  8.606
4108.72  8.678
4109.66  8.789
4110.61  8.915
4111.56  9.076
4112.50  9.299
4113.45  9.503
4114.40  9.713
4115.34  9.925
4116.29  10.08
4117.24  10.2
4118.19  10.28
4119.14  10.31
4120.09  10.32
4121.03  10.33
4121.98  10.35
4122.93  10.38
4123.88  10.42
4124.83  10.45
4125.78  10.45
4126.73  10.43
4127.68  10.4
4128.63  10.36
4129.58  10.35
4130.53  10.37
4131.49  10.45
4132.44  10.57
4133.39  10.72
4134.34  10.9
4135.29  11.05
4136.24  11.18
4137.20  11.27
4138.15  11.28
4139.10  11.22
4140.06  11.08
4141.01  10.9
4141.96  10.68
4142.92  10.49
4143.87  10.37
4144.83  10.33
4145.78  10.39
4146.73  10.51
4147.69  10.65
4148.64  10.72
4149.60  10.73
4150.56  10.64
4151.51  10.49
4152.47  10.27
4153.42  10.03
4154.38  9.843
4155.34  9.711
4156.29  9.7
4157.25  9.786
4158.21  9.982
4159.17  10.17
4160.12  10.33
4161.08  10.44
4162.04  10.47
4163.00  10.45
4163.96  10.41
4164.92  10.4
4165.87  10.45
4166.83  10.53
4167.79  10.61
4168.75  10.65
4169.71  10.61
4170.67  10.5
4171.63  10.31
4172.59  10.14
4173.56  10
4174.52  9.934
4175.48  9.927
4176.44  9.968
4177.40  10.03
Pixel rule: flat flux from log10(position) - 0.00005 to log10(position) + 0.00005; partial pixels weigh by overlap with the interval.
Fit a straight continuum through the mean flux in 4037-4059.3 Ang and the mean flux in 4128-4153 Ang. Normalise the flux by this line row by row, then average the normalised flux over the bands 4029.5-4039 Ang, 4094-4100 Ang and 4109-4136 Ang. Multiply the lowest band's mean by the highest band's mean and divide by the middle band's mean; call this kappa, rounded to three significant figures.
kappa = 1.13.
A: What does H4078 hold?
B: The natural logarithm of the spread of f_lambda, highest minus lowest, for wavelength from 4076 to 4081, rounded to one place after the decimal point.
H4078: -2.8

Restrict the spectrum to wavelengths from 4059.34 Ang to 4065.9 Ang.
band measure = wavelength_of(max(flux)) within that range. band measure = 4065.43 Ang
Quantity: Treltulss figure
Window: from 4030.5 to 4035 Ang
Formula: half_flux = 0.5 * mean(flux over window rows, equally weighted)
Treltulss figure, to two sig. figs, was 5.2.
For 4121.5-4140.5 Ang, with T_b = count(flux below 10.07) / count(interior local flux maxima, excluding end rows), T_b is 0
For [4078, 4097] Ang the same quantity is 12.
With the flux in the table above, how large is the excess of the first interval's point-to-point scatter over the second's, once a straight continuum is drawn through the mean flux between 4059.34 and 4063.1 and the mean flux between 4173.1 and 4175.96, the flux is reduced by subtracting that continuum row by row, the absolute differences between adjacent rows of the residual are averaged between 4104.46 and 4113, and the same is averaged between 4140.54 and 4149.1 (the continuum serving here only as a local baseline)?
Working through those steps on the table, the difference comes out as -0.021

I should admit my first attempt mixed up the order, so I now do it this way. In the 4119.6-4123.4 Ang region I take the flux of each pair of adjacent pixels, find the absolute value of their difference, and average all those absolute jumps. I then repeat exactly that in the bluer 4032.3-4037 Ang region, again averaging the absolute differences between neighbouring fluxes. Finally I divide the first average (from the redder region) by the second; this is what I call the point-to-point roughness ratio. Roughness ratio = 0.11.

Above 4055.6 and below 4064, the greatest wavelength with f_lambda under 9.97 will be 4061.68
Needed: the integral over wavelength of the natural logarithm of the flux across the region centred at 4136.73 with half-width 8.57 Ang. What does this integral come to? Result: 40.7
